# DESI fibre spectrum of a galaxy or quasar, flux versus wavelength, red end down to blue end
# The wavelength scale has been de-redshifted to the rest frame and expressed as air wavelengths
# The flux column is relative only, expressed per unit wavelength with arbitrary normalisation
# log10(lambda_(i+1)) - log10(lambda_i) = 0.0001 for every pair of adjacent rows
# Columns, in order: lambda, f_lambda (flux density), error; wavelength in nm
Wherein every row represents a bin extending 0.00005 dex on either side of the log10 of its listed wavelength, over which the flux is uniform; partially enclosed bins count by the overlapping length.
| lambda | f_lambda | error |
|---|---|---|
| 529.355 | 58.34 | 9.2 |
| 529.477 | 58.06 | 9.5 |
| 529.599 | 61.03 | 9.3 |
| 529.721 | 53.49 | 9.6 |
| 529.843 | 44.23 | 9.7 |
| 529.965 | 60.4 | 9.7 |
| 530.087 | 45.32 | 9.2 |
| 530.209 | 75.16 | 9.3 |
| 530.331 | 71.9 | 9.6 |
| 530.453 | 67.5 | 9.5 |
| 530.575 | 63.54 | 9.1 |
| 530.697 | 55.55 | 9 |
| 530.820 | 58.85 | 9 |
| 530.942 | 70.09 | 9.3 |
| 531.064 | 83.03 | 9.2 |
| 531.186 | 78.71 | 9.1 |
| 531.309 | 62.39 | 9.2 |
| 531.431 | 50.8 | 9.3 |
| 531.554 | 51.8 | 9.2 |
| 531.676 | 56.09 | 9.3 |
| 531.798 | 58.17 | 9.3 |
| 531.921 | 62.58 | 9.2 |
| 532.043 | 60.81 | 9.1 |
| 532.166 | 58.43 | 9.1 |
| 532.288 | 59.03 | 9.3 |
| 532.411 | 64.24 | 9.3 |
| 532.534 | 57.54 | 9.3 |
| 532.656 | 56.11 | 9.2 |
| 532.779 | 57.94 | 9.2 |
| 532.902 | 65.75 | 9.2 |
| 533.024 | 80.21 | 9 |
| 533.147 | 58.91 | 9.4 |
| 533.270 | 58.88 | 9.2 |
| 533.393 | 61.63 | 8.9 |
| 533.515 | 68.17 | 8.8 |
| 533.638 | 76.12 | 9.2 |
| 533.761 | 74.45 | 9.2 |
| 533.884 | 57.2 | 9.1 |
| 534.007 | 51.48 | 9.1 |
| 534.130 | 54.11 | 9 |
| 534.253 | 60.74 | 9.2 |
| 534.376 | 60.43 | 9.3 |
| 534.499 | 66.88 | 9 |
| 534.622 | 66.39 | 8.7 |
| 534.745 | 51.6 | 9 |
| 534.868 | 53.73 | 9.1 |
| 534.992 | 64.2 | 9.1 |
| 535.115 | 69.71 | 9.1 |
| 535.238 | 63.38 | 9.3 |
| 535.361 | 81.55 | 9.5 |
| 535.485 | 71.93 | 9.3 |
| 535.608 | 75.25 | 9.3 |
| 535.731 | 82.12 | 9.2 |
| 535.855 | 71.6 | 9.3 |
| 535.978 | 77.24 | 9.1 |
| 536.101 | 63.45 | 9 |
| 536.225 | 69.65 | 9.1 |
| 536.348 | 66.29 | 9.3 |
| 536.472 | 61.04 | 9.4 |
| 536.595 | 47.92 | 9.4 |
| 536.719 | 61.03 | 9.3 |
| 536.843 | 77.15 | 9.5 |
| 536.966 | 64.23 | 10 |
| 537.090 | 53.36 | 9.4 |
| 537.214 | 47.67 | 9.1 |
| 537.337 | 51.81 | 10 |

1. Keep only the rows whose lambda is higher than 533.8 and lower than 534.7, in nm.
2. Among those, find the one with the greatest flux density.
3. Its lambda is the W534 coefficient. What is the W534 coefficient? 534.499 nm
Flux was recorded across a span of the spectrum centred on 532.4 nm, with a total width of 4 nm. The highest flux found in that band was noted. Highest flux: 83.03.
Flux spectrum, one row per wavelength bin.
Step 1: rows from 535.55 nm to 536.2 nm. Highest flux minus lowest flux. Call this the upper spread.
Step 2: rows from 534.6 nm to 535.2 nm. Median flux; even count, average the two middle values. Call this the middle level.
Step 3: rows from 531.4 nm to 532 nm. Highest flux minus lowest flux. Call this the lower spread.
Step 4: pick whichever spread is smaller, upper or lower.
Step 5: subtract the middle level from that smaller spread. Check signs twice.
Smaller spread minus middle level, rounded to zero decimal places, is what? -52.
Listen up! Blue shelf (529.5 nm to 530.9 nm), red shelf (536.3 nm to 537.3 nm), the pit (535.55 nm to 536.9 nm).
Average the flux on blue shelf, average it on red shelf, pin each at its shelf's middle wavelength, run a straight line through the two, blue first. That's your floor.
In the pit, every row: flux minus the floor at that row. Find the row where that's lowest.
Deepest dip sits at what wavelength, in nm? 536.595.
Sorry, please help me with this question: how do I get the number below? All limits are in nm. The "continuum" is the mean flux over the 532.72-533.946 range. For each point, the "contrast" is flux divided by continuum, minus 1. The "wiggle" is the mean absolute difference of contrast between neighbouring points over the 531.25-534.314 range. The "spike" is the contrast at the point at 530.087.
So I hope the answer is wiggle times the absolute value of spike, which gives 0.027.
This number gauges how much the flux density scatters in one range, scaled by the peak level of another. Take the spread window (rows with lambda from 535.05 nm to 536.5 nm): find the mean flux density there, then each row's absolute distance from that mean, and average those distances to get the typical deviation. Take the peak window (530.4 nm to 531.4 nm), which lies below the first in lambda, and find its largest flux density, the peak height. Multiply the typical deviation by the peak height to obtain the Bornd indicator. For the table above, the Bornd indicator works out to 458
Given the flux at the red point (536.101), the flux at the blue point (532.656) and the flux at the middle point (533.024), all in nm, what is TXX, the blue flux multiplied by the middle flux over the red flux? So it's 71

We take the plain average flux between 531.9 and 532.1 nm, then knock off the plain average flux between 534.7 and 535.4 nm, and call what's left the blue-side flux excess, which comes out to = -2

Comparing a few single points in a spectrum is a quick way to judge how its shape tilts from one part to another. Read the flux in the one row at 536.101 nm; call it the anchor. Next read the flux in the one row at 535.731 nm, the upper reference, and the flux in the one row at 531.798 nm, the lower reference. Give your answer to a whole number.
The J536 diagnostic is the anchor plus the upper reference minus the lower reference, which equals 87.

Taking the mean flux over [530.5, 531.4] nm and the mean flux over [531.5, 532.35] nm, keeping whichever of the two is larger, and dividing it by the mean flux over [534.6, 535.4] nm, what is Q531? 1.05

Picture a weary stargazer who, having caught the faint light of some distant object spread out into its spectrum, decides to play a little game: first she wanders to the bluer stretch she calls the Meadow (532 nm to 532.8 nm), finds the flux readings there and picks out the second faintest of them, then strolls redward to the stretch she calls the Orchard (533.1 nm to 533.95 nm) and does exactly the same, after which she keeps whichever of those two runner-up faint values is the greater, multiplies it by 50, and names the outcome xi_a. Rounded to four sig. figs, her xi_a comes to 2944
